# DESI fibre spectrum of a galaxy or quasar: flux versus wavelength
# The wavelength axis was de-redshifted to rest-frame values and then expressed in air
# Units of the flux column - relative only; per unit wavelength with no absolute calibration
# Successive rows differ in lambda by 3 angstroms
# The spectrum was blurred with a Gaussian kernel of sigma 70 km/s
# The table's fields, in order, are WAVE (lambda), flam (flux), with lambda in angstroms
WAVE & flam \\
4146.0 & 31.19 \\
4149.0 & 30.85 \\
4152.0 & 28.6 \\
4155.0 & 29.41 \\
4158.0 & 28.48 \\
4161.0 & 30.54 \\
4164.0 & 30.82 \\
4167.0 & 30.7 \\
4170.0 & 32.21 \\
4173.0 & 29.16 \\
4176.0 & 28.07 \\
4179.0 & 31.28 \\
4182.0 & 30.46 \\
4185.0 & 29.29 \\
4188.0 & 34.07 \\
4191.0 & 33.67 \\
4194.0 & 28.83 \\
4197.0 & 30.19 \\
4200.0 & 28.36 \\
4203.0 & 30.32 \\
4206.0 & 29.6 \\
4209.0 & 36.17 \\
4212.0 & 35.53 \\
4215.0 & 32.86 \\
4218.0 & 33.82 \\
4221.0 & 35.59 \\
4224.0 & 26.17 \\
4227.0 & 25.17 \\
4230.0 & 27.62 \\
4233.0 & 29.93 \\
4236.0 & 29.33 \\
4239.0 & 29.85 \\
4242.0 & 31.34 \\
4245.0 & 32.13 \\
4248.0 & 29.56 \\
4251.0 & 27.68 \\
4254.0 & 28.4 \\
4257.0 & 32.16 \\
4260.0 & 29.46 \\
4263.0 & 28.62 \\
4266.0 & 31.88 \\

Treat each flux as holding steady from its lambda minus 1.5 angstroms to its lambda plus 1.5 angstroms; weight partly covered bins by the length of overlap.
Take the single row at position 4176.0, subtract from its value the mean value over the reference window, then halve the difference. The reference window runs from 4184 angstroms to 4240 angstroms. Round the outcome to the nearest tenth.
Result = -1.4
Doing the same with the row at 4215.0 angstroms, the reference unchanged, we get 1.0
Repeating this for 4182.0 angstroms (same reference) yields -0.2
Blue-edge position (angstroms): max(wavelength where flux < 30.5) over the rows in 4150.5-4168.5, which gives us 4158.0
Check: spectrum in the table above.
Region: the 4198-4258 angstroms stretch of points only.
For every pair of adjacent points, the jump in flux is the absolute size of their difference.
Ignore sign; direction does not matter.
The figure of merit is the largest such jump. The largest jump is 9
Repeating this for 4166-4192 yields 5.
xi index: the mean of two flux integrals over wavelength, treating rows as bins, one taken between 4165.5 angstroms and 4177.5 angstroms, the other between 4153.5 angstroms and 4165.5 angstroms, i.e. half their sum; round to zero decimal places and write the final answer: 359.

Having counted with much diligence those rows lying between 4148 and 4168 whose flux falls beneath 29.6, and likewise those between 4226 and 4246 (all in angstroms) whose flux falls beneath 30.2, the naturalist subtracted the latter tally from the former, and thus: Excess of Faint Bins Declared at -2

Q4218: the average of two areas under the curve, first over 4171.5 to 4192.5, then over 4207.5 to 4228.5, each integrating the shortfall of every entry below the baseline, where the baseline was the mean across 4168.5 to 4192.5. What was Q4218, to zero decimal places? -10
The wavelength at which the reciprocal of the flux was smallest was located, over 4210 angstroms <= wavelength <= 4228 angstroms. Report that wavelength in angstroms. 4221.0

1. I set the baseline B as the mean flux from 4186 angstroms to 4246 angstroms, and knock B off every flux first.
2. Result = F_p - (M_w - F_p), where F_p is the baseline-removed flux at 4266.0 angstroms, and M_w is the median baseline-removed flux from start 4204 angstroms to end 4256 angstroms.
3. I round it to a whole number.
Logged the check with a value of 3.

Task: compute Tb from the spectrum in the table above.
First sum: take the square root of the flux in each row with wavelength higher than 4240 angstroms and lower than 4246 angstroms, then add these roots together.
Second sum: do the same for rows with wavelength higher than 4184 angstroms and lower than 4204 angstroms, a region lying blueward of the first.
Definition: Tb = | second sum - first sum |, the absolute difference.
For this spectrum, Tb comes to 27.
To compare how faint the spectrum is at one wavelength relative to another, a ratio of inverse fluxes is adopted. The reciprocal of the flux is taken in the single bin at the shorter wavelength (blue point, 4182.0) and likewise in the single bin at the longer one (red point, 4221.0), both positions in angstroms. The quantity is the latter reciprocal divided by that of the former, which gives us 0.86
